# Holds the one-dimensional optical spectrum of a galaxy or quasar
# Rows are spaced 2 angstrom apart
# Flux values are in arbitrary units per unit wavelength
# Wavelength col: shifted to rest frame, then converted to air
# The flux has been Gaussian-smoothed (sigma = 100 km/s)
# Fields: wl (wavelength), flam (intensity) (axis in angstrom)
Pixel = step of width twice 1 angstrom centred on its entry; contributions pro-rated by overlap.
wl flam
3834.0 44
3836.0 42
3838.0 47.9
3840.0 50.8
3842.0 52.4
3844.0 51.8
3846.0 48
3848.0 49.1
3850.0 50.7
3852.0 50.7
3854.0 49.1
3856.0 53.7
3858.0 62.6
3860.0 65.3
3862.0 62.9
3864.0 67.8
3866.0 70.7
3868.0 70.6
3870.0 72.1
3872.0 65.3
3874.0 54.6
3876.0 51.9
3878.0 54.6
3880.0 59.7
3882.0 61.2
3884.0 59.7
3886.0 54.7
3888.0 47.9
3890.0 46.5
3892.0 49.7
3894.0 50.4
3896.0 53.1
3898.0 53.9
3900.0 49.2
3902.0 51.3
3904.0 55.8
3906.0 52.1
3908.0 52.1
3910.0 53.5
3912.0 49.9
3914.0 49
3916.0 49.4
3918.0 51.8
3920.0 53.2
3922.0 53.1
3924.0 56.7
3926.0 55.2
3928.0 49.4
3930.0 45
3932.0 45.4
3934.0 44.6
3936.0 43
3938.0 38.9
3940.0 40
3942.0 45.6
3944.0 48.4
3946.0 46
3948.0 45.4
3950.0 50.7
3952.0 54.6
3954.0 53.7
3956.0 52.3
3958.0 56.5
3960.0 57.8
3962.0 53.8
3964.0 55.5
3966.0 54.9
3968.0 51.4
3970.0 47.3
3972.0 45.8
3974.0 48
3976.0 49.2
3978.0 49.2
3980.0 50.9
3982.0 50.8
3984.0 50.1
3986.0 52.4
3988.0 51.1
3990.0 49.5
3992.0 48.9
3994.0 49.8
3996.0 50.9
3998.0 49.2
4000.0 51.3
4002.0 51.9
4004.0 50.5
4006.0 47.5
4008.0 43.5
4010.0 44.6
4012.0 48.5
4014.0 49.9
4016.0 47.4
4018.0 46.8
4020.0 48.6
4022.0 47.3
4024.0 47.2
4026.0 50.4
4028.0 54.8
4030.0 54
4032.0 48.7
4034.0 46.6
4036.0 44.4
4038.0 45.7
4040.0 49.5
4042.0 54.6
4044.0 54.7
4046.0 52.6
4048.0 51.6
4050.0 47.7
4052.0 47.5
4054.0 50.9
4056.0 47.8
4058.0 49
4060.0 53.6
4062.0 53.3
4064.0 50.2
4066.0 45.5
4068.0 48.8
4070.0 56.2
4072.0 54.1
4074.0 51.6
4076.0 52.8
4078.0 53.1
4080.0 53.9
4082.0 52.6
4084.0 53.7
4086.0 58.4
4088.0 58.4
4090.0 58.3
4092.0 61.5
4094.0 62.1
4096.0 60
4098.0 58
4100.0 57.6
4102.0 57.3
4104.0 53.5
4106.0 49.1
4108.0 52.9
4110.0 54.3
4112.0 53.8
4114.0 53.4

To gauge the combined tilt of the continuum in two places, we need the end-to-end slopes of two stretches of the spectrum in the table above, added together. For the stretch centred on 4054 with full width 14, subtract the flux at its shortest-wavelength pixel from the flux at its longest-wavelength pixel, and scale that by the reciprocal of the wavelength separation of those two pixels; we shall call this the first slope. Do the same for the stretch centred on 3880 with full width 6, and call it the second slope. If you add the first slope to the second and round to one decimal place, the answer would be 1.8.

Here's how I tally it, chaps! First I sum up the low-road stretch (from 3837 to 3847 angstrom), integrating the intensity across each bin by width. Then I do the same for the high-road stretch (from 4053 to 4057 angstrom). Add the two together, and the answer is 699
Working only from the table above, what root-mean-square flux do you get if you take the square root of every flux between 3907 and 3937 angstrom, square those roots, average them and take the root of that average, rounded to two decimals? 7.08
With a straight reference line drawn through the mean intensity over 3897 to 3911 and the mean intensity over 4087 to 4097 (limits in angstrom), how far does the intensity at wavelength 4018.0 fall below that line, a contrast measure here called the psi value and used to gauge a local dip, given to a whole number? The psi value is 10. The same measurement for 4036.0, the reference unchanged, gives 13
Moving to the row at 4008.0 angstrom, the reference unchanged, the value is 13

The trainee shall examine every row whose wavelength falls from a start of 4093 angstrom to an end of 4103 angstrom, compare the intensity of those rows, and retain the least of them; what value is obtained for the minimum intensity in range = 57.3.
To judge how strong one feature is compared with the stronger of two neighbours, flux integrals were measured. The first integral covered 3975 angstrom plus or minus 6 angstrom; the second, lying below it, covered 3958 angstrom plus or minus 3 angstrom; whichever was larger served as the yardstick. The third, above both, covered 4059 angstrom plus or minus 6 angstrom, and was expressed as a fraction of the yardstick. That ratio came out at 1.0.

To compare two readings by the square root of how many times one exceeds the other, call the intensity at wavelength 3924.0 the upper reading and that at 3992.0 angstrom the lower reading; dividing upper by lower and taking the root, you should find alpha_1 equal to 1.08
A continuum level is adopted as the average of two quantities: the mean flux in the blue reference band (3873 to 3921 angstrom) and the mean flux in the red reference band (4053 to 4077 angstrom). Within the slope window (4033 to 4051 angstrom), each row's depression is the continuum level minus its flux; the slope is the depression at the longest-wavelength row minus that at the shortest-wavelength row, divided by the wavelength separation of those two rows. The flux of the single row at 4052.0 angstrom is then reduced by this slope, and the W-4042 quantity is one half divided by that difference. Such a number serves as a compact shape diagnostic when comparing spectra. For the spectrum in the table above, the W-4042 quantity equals 0.0105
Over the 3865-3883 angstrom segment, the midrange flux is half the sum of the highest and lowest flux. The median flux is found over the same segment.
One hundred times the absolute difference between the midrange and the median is 80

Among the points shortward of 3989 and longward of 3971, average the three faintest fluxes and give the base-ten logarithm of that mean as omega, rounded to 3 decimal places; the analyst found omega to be 1.678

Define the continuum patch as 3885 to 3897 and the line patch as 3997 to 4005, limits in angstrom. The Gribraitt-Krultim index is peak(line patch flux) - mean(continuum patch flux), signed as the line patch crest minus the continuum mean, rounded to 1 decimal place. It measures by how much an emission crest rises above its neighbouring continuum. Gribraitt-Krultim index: 1.5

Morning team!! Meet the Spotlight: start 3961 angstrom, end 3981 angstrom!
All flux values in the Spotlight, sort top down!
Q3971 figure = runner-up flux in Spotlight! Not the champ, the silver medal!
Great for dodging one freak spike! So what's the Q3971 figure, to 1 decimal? 54.9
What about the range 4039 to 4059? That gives 54.6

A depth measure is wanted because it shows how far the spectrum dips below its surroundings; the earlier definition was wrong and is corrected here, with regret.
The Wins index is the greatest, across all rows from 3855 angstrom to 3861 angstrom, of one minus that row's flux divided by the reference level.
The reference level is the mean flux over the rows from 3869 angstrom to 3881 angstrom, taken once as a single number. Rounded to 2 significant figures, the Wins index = 0.10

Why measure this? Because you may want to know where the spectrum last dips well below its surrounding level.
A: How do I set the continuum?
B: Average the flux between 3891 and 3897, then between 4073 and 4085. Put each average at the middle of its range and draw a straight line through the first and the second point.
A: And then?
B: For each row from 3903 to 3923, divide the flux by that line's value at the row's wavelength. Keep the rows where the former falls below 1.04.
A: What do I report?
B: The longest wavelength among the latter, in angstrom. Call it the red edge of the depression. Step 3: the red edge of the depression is 3922.0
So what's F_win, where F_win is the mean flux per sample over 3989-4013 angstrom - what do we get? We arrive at 48.8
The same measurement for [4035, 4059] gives 49.7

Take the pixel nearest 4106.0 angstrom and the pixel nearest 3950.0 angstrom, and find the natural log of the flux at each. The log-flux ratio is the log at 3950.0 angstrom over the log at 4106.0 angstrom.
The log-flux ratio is 1.01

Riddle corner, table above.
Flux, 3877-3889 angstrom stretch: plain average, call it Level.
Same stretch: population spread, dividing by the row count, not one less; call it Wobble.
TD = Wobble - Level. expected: -51.8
